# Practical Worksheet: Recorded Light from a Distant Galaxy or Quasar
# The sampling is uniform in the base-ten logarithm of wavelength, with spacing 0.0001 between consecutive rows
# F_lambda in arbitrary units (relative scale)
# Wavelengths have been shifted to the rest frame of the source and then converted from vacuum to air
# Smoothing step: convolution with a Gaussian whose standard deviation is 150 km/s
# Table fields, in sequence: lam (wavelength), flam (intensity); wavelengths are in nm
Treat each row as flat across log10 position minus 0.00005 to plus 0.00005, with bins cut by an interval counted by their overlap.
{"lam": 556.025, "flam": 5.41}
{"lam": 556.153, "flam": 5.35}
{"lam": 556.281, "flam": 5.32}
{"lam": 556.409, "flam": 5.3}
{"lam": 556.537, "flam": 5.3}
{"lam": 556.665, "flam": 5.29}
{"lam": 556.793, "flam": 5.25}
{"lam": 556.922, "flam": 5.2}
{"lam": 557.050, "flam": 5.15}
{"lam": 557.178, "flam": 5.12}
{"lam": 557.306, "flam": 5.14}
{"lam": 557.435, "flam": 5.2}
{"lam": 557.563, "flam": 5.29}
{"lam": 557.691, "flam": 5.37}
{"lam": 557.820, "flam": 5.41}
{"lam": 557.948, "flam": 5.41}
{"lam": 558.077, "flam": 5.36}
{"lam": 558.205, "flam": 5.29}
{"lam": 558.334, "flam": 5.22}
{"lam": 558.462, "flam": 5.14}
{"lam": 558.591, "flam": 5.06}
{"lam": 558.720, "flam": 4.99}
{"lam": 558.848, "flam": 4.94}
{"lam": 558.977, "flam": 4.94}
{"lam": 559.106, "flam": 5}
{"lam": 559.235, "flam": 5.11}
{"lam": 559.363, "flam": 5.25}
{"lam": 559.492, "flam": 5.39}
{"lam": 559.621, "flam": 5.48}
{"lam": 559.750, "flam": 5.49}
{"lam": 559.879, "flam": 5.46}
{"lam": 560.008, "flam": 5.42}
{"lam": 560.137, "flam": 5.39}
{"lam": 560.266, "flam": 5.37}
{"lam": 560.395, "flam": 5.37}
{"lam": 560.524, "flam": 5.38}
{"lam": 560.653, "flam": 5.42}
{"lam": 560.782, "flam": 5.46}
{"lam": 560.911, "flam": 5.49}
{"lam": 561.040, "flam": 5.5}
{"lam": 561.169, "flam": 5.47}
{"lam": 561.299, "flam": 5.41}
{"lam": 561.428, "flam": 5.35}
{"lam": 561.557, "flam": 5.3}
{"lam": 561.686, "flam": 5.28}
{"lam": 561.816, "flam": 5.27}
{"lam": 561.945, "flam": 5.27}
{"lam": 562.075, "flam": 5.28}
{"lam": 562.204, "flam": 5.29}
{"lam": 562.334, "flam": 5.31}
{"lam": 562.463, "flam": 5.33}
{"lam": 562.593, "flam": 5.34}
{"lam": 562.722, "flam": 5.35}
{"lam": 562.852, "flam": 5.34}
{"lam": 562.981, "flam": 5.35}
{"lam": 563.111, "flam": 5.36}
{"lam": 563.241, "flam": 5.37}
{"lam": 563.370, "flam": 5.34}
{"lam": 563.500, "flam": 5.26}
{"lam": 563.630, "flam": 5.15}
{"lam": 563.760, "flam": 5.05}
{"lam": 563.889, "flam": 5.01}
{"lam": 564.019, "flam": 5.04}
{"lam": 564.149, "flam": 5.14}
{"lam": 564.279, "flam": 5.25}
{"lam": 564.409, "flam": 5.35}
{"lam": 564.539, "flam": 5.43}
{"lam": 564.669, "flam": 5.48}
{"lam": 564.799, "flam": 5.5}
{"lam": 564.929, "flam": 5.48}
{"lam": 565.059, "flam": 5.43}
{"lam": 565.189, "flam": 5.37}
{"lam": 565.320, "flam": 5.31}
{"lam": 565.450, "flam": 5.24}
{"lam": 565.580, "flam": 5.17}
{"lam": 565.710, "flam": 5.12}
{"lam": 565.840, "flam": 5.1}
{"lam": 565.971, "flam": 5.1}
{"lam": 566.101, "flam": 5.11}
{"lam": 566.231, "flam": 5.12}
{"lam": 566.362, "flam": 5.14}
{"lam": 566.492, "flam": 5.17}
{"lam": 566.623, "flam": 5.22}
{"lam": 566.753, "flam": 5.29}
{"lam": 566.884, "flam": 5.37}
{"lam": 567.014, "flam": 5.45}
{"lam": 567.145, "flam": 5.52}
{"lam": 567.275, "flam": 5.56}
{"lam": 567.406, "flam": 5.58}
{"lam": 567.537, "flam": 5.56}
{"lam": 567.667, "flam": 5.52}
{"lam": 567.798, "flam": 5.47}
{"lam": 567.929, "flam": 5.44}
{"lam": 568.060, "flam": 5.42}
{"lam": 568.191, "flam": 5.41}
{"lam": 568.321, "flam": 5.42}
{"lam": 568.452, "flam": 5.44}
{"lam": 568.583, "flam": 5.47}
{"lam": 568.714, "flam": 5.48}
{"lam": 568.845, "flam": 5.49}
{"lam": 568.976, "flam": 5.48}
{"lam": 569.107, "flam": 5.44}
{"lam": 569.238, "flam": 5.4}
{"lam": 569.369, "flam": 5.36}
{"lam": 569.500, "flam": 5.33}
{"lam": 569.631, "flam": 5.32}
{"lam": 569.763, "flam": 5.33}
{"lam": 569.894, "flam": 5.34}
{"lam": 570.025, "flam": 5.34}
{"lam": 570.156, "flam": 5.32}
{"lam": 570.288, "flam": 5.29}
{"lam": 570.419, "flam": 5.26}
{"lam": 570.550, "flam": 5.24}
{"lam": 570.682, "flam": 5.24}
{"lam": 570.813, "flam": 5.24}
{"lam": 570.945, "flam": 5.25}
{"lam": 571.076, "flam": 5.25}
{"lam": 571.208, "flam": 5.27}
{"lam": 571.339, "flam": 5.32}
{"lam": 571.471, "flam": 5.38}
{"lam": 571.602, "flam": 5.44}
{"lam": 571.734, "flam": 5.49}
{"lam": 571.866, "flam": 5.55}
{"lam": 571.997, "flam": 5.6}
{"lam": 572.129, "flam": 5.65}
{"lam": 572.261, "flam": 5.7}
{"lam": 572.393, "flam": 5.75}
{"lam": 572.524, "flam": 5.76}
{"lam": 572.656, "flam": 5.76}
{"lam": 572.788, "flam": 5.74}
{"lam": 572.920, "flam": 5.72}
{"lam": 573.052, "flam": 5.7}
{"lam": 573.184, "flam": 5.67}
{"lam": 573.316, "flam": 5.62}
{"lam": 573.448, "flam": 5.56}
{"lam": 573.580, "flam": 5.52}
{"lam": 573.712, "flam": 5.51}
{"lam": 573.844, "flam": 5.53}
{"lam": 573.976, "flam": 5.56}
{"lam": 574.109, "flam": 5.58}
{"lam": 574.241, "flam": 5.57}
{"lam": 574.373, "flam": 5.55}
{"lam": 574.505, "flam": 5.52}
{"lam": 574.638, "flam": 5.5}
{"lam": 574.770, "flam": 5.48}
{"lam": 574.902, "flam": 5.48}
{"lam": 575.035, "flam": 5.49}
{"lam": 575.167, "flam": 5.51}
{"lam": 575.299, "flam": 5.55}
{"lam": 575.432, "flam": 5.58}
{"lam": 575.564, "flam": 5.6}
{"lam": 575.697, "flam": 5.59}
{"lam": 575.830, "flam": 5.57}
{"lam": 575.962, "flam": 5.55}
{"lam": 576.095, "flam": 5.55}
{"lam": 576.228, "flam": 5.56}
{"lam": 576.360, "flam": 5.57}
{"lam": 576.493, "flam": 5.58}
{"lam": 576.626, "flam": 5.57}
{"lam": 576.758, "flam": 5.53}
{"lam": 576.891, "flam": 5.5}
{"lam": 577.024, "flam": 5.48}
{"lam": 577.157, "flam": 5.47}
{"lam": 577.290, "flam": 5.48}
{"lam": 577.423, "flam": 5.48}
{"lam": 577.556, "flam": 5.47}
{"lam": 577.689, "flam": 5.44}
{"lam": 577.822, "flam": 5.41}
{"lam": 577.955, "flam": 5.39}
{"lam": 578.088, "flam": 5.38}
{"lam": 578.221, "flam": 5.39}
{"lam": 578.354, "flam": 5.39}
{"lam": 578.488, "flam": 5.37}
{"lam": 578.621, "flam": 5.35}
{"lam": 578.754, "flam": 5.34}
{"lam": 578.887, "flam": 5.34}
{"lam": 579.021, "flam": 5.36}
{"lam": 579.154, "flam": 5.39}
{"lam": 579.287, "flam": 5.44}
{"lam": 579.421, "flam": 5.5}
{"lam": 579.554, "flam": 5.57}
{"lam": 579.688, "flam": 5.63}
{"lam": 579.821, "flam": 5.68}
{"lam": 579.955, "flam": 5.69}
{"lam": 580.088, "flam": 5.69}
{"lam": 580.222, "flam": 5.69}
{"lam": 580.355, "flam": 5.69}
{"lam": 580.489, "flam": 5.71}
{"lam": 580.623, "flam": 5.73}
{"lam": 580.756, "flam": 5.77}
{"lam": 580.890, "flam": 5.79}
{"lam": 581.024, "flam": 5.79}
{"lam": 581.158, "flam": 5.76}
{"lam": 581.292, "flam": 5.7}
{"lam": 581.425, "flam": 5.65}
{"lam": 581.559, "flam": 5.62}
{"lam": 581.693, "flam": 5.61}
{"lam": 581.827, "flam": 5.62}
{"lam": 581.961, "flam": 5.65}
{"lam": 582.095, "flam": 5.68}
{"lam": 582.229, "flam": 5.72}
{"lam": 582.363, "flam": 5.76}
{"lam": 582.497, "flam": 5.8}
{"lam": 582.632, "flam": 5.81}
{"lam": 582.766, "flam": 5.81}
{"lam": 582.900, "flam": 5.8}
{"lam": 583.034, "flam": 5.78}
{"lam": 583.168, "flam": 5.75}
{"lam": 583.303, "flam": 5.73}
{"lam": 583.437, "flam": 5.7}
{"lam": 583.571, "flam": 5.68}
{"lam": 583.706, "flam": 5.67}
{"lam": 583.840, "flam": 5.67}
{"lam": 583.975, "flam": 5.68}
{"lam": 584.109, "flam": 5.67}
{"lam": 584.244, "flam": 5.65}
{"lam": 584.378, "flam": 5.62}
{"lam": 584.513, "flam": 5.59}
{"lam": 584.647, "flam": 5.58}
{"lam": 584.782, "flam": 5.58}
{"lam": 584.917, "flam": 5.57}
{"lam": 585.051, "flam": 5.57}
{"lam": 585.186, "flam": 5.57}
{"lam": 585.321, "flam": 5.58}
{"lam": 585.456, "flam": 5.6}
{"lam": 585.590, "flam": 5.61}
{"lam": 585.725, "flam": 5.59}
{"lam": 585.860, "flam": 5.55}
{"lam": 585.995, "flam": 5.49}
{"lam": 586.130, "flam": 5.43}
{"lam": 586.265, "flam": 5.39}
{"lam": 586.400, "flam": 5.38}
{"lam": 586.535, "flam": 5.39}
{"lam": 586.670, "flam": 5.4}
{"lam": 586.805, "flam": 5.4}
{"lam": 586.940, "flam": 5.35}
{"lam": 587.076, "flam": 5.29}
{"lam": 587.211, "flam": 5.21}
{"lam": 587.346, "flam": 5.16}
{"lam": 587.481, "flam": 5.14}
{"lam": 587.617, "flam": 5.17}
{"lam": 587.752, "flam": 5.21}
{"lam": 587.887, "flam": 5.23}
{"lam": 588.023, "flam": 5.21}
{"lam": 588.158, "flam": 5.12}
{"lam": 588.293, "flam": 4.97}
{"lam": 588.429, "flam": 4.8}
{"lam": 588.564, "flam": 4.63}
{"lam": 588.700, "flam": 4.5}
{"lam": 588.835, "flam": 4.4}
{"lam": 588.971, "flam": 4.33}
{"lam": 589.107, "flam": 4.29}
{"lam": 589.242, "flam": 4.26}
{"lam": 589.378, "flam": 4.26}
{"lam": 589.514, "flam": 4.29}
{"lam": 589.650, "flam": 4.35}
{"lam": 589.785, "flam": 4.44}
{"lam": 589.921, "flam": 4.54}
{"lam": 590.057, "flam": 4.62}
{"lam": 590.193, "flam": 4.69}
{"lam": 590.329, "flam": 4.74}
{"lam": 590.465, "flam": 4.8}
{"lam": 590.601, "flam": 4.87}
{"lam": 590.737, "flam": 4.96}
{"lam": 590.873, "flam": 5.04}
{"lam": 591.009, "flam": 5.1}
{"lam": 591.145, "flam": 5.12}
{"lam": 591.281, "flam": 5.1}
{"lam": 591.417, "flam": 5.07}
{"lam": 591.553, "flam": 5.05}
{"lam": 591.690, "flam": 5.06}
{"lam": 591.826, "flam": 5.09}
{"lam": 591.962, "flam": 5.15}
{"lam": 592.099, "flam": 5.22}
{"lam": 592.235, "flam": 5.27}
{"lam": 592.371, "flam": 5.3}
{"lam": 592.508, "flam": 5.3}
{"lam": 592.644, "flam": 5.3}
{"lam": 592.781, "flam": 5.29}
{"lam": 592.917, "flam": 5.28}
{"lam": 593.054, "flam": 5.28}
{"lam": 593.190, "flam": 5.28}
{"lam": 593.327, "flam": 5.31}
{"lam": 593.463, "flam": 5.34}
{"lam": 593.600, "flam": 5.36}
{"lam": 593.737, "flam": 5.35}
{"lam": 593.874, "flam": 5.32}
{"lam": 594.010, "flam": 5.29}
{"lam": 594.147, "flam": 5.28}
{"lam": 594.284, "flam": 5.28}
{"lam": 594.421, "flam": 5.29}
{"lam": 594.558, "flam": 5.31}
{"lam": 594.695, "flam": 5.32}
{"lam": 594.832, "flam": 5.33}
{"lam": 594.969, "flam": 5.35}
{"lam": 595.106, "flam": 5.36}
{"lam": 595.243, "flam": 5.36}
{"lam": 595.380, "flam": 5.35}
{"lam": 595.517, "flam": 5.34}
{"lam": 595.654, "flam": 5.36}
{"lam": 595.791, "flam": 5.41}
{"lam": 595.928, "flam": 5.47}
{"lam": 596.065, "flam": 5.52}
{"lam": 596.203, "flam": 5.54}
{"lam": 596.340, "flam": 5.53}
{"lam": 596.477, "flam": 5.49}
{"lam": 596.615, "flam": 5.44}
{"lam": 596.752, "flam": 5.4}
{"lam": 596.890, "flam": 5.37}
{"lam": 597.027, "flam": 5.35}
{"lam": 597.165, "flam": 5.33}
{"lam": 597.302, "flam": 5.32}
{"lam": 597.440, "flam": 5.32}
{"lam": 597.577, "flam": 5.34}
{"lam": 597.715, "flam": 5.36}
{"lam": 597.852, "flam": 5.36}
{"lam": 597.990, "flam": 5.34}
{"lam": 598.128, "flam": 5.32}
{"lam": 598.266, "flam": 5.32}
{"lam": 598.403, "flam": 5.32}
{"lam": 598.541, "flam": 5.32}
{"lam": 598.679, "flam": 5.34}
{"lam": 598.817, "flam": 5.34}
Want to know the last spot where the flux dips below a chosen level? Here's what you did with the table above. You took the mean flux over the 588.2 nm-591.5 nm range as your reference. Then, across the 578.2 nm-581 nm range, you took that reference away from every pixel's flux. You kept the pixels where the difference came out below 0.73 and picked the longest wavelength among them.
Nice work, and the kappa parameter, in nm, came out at 579.154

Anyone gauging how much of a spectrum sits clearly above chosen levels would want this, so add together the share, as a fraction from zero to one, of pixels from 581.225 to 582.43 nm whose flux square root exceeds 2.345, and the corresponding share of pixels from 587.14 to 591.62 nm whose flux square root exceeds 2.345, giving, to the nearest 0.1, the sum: 1.0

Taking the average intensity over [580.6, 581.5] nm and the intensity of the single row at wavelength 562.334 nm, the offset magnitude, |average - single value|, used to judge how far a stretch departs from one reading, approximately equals 0.43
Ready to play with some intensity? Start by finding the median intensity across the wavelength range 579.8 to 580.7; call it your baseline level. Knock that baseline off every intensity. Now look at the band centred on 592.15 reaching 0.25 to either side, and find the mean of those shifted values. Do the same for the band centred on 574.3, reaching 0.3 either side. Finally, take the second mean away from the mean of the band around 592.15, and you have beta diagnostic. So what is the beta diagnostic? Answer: -0.32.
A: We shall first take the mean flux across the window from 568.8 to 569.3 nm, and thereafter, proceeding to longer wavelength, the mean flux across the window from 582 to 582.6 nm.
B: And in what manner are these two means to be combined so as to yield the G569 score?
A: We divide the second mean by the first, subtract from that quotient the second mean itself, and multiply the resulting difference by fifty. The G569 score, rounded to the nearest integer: -234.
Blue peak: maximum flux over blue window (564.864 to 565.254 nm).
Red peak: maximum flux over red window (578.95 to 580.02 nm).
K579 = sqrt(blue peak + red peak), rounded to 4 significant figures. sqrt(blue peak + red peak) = 3.342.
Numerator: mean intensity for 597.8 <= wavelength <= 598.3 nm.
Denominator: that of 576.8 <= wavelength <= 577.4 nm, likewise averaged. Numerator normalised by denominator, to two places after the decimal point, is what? 0.97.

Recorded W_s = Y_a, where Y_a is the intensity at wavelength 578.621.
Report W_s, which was 5.35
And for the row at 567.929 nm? 5.44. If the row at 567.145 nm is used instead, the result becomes 5.52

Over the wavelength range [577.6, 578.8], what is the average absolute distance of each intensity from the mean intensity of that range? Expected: 0.02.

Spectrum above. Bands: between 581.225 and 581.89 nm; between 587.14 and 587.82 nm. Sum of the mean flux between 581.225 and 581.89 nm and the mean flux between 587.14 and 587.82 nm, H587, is 10.8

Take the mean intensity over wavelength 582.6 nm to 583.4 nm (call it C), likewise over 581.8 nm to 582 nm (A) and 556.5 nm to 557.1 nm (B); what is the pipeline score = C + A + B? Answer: 16.7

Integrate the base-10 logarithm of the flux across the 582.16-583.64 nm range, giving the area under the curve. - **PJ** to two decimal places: 1.12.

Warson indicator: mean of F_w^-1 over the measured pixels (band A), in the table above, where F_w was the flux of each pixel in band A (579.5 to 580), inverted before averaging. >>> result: 0.177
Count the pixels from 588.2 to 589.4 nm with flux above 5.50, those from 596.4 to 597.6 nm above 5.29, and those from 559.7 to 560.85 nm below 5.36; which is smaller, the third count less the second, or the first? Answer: -9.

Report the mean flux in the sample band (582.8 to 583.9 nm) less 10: -4.3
